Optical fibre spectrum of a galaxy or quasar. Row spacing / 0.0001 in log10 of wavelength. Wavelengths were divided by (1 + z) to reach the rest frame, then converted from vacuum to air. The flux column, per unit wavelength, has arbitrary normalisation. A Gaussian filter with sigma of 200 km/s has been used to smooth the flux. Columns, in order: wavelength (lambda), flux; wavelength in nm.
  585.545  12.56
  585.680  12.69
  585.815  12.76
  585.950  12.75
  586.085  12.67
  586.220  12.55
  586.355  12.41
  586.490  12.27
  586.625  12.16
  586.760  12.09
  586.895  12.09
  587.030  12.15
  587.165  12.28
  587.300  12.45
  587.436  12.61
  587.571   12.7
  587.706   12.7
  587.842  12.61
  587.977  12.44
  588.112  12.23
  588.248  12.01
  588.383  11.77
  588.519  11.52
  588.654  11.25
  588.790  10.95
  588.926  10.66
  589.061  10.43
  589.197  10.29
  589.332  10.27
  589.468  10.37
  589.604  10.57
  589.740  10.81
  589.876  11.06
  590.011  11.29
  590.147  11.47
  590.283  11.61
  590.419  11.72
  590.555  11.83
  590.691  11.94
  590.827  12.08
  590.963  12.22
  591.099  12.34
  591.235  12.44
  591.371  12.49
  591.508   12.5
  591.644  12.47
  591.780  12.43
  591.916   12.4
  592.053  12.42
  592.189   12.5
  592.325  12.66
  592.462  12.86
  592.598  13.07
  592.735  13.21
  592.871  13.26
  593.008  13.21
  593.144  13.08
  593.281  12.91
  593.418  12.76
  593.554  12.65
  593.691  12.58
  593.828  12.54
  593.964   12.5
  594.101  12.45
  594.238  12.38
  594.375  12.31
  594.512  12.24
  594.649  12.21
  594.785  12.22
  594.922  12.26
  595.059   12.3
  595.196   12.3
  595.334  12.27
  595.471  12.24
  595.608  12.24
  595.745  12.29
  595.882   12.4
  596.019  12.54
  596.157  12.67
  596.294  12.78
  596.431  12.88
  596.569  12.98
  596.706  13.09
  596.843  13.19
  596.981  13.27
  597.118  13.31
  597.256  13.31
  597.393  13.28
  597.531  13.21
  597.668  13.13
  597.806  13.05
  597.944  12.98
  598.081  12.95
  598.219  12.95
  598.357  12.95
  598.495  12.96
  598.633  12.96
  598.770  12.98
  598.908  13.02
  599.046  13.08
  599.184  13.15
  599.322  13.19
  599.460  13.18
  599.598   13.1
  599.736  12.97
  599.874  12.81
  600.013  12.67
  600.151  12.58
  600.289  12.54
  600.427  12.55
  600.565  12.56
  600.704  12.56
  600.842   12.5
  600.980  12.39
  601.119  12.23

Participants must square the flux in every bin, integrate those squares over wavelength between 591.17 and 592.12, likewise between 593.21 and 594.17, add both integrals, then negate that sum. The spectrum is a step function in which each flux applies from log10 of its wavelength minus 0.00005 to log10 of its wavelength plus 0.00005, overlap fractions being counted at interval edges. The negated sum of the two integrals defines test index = -300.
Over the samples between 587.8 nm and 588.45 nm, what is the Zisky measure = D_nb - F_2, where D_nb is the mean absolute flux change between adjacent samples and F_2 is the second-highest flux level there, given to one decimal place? -12.2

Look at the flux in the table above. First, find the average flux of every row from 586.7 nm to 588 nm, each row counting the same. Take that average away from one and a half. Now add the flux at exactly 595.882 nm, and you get 1.5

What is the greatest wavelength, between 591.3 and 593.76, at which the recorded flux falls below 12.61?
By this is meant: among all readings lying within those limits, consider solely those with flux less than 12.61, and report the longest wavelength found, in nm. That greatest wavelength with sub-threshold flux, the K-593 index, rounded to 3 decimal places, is 593.691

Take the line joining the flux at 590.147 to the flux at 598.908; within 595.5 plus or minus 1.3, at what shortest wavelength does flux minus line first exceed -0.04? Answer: 594.238 nm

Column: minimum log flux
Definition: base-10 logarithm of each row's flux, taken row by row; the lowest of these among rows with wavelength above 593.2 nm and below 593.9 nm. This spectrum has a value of 1.10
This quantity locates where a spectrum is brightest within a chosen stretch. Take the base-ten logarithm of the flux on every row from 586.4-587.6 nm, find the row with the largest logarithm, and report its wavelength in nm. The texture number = 587.571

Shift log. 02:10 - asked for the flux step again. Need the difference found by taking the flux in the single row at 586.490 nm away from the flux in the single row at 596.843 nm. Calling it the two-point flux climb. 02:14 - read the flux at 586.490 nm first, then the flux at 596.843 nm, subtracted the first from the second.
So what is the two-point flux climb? 0.9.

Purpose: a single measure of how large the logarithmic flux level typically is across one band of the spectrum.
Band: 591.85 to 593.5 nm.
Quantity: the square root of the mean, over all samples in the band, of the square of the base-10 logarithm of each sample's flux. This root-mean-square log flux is 1.11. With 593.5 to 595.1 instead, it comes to 1.09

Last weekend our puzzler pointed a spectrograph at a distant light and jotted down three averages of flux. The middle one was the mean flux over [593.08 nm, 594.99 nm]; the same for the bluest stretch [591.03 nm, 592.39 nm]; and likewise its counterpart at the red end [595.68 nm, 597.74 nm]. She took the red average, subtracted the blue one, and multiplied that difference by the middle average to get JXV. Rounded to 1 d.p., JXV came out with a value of 6.1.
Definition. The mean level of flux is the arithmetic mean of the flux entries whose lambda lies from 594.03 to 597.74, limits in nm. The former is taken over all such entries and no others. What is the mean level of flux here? 12.7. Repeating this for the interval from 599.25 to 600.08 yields 13.0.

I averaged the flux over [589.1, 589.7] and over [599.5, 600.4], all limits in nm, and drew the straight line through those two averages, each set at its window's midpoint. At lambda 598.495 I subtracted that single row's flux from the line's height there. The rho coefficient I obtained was -0.51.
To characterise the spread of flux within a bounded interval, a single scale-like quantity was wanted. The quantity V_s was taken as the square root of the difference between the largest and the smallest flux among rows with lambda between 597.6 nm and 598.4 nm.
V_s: 0.42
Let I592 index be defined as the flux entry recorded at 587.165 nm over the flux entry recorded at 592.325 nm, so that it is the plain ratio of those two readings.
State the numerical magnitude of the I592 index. 0.97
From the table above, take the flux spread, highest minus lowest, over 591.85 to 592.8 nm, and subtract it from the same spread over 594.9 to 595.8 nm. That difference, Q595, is -0.75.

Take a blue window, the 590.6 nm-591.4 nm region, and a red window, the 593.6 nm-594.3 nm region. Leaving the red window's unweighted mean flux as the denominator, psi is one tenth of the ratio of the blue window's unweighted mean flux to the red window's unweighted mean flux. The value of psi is 0.098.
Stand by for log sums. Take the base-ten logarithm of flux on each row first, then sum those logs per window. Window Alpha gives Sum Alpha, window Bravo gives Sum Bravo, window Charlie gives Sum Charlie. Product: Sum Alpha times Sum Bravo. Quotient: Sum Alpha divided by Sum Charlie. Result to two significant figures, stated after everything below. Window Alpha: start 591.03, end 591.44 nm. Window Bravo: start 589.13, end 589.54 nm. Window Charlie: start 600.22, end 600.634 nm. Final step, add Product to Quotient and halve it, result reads 5.5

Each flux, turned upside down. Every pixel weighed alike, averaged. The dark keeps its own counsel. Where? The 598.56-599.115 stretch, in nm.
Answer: 0.0769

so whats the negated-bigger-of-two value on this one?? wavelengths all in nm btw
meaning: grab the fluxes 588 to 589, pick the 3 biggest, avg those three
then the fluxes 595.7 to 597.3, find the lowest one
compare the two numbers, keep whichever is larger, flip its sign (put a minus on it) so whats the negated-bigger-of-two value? -12.3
